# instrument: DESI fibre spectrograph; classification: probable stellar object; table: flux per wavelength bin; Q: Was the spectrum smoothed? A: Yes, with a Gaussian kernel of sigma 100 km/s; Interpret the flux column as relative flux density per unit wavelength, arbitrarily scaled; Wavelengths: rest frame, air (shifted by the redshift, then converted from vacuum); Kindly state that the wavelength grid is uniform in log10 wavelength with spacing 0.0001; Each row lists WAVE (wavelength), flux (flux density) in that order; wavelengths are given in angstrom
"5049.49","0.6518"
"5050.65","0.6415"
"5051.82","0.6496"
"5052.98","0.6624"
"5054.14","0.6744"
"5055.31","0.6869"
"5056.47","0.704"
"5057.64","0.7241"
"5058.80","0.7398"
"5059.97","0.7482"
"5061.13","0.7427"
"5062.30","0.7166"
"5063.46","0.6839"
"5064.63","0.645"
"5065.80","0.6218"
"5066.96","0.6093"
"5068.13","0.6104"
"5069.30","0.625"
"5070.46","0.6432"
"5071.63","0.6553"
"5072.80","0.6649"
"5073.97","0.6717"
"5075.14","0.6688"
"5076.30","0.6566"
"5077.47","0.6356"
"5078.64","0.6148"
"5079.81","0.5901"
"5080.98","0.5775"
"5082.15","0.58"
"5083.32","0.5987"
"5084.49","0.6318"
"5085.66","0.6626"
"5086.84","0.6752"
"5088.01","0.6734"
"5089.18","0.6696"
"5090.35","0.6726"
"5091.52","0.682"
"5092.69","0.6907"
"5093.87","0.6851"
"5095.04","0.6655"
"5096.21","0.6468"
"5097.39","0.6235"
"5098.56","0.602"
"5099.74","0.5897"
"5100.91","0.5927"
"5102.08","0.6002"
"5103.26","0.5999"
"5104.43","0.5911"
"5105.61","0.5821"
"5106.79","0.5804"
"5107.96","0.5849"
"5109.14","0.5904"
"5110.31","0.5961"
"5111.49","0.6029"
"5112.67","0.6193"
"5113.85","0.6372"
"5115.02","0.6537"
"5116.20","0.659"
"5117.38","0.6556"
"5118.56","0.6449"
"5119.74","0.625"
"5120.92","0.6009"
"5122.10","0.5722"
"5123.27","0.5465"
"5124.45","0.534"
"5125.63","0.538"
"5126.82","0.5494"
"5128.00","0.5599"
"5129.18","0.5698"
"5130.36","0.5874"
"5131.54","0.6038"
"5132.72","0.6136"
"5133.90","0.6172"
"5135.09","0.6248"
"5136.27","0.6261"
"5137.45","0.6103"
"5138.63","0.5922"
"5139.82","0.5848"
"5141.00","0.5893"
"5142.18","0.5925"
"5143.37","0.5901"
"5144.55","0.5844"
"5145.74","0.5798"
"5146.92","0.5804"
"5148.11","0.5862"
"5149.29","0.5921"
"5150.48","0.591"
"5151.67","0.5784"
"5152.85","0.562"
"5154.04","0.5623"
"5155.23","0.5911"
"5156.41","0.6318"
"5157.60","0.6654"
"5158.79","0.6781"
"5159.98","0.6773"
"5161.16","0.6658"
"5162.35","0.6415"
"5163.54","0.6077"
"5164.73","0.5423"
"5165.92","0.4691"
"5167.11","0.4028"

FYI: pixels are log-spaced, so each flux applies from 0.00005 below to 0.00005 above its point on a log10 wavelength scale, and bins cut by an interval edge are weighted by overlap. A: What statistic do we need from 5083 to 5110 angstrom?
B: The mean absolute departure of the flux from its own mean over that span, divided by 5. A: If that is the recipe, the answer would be 0.0074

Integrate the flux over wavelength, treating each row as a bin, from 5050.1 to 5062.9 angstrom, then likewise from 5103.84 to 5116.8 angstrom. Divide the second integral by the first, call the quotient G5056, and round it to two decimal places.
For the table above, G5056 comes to 0.88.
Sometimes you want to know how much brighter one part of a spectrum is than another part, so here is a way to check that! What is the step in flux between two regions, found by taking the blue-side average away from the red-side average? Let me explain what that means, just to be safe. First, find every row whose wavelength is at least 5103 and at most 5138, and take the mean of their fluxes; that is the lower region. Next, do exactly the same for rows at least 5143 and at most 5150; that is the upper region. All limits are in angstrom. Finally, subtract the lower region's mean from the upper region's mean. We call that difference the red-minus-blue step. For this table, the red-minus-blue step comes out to -0.01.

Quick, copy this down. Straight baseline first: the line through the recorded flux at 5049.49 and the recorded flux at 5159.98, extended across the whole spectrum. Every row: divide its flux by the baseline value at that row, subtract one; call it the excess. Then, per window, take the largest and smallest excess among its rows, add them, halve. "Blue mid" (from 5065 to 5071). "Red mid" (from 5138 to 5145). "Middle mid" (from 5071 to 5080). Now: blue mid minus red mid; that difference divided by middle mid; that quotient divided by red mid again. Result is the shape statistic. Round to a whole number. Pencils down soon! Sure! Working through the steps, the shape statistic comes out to 15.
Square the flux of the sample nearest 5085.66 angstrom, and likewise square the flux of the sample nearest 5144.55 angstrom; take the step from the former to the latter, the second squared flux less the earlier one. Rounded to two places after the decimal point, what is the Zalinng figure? -0.10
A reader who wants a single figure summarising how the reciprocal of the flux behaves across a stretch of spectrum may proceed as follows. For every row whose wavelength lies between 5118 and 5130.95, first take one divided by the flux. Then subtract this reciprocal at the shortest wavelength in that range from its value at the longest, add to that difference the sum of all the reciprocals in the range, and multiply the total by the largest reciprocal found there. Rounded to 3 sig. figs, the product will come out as 36.2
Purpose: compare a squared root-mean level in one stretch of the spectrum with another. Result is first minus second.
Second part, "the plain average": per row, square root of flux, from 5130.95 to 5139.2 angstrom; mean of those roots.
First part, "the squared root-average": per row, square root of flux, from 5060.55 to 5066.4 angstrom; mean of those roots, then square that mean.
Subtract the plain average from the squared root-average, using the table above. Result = -0.10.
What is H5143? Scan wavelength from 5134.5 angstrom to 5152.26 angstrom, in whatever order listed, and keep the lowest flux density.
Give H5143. 0.5784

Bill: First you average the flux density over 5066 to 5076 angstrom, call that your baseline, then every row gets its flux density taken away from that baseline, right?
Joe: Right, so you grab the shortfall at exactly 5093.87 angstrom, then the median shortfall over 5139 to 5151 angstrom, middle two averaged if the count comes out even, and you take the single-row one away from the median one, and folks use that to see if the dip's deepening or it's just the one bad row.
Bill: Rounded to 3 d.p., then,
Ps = 0.097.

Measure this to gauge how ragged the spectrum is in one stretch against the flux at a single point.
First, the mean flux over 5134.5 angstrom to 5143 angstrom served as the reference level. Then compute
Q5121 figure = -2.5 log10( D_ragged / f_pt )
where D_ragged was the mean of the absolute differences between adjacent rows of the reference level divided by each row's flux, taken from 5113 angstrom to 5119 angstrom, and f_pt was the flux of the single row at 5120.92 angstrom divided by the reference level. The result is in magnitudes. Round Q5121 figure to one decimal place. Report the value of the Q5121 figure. 4.7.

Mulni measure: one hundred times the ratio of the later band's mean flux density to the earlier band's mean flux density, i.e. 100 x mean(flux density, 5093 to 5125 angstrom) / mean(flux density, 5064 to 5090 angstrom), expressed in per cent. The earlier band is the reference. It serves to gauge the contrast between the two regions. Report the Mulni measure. 96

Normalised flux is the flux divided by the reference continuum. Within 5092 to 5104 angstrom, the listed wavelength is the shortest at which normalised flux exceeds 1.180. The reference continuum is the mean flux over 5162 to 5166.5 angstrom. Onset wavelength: 5092.69 angstrom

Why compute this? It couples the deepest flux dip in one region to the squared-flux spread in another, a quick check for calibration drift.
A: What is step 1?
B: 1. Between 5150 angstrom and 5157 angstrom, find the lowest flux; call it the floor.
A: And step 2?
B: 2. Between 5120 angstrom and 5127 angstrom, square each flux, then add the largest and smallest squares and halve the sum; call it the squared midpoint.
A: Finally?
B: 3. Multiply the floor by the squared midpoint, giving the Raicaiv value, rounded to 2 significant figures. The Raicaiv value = 0.18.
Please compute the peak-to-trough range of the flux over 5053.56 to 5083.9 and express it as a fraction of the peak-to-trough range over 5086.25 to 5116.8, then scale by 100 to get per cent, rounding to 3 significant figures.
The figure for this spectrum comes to 155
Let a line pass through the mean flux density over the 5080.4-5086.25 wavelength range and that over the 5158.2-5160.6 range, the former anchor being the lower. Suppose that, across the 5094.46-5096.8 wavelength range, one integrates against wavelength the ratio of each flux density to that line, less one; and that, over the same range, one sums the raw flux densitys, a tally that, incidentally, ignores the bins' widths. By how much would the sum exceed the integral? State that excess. 1.2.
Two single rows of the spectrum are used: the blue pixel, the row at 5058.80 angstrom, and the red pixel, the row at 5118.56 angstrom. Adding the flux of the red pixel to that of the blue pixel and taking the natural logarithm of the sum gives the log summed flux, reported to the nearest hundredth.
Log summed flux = 0.33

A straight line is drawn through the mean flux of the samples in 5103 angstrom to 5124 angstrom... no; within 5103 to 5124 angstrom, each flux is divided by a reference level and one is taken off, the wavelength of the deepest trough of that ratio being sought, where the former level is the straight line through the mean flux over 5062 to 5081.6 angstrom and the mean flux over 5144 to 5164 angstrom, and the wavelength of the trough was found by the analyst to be 5123.27 angstrom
